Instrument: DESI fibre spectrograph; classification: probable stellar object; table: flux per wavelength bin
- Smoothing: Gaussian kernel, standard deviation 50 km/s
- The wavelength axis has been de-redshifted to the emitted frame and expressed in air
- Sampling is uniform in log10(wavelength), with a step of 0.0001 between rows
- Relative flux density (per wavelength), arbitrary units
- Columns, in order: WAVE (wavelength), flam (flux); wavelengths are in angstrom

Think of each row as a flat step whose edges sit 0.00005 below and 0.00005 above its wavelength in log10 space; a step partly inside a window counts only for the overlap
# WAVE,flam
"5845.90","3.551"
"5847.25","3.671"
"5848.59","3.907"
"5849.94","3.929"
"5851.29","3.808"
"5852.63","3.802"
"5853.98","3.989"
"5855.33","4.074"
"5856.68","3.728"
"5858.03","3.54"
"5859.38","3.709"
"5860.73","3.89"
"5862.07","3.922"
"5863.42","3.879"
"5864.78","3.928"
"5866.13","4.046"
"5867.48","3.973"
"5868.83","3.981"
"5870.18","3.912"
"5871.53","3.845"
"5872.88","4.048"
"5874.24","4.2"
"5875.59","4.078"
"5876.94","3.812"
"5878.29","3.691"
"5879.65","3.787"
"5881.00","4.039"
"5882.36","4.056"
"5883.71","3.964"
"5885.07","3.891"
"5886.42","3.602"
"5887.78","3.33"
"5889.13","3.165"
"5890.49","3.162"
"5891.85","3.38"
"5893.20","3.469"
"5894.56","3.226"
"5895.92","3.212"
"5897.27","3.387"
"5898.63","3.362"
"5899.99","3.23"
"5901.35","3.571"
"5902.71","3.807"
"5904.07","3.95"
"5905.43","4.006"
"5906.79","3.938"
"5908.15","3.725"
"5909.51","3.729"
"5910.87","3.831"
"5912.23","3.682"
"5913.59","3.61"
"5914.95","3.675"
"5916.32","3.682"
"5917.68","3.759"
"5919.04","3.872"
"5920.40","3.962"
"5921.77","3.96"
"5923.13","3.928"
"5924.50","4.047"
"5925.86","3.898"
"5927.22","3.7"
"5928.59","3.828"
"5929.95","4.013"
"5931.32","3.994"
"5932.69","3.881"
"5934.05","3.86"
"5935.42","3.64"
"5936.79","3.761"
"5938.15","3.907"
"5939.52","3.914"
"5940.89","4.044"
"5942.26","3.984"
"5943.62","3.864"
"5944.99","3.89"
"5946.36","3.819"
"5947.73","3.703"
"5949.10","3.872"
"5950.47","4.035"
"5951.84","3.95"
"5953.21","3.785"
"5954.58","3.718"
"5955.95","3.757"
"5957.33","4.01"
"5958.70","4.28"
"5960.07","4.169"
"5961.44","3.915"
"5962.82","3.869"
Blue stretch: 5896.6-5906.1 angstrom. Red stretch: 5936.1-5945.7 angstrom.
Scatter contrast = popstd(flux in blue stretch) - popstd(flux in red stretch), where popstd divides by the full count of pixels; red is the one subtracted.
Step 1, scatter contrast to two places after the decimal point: 0.20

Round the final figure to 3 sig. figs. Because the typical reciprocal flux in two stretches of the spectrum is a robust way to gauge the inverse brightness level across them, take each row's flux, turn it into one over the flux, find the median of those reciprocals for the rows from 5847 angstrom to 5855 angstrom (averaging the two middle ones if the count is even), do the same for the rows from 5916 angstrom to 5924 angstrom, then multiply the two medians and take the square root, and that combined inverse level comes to 0.258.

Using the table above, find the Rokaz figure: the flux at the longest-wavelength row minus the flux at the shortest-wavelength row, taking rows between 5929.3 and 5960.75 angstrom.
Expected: 0.16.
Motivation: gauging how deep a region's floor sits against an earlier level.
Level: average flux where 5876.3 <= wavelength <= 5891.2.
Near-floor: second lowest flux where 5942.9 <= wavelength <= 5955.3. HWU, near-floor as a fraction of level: 1.01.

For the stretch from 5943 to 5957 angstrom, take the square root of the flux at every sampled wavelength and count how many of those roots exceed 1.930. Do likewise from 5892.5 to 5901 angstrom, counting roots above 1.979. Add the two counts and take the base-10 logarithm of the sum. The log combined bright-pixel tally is 0.90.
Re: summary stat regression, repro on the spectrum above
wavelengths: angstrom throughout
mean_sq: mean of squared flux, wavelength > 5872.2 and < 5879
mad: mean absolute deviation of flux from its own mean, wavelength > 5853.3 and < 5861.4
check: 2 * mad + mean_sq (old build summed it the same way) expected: 16.1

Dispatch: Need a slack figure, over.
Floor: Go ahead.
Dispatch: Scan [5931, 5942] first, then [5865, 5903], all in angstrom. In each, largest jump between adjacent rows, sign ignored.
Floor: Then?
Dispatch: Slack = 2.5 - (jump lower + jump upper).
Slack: 1.94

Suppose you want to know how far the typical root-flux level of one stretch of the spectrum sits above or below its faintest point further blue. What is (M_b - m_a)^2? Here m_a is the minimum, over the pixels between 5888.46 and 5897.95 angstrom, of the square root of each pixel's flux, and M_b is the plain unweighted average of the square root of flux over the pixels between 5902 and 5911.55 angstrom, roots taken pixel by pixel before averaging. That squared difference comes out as 0.034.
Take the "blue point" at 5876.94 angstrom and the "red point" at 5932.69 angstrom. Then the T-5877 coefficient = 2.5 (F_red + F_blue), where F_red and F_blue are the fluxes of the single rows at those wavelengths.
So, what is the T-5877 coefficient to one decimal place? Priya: 19.2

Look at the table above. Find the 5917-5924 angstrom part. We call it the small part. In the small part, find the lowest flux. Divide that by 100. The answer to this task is 0.0376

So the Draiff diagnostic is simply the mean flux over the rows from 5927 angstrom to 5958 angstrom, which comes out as 3.87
